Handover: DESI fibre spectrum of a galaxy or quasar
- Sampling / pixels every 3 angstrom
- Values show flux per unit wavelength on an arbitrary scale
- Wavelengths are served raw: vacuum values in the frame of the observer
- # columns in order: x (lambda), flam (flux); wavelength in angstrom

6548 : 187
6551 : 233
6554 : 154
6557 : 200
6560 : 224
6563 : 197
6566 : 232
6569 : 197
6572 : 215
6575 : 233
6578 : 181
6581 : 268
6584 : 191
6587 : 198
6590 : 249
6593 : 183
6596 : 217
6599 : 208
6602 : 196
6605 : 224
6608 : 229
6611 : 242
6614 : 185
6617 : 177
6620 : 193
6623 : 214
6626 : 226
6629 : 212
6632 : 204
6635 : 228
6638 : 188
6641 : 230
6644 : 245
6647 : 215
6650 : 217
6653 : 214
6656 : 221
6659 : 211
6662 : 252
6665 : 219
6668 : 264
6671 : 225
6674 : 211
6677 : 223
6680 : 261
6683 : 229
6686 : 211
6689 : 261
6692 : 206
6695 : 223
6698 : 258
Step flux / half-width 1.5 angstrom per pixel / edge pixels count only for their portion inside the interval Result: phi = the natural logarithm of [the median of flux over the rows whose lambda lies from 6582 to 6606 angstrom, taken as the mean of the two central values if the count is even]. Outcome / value 5.31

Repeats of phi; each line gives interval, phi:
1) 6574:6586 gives 5.36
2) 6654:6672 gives 5.41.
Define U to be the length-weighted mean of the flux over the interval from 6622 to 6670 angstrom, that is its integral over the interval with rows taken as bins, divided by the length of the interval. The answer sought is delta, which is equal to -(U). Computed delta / -223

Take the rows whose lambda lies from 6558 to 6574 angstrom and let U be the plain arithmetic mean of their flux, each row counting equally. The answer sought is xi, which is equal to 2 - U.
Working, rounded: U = 213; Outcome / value -211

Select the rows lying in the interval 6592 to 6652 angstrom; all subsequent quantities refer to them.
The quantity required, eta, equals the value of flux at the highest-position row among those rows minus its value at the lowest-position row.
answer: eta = 34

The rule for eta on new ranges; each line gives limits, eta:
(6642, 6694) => -39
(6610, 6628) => -16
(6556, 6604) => -4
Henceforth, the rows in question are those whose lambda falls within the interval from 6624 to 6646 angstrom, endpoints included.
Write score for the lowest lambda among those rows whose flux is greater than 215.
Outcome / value 6626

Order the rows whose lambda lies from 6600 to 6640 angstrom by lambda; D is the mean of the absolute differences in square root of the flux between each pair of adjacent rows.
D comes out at 0.71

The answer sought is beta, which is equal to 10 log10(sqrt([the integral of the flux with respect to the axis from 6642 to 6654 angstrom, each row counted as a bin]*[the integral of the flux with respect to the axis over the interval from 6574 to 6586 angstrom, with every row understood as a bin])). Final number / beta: 34.2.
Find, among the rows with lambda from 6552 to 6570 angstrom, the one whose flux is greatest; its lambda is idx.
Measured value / 6566 angstrom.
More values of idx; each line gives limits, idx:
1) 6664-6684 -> 6668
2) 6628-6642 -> 6641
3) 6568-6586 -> 6581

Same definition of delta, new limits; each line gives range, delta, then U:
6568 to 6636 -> -212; 212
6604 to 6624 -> -209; 209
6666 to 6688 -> -232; 232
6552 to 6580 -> -205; 205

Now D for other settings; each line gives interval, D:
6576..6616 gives 1.26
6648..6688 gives 0.79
